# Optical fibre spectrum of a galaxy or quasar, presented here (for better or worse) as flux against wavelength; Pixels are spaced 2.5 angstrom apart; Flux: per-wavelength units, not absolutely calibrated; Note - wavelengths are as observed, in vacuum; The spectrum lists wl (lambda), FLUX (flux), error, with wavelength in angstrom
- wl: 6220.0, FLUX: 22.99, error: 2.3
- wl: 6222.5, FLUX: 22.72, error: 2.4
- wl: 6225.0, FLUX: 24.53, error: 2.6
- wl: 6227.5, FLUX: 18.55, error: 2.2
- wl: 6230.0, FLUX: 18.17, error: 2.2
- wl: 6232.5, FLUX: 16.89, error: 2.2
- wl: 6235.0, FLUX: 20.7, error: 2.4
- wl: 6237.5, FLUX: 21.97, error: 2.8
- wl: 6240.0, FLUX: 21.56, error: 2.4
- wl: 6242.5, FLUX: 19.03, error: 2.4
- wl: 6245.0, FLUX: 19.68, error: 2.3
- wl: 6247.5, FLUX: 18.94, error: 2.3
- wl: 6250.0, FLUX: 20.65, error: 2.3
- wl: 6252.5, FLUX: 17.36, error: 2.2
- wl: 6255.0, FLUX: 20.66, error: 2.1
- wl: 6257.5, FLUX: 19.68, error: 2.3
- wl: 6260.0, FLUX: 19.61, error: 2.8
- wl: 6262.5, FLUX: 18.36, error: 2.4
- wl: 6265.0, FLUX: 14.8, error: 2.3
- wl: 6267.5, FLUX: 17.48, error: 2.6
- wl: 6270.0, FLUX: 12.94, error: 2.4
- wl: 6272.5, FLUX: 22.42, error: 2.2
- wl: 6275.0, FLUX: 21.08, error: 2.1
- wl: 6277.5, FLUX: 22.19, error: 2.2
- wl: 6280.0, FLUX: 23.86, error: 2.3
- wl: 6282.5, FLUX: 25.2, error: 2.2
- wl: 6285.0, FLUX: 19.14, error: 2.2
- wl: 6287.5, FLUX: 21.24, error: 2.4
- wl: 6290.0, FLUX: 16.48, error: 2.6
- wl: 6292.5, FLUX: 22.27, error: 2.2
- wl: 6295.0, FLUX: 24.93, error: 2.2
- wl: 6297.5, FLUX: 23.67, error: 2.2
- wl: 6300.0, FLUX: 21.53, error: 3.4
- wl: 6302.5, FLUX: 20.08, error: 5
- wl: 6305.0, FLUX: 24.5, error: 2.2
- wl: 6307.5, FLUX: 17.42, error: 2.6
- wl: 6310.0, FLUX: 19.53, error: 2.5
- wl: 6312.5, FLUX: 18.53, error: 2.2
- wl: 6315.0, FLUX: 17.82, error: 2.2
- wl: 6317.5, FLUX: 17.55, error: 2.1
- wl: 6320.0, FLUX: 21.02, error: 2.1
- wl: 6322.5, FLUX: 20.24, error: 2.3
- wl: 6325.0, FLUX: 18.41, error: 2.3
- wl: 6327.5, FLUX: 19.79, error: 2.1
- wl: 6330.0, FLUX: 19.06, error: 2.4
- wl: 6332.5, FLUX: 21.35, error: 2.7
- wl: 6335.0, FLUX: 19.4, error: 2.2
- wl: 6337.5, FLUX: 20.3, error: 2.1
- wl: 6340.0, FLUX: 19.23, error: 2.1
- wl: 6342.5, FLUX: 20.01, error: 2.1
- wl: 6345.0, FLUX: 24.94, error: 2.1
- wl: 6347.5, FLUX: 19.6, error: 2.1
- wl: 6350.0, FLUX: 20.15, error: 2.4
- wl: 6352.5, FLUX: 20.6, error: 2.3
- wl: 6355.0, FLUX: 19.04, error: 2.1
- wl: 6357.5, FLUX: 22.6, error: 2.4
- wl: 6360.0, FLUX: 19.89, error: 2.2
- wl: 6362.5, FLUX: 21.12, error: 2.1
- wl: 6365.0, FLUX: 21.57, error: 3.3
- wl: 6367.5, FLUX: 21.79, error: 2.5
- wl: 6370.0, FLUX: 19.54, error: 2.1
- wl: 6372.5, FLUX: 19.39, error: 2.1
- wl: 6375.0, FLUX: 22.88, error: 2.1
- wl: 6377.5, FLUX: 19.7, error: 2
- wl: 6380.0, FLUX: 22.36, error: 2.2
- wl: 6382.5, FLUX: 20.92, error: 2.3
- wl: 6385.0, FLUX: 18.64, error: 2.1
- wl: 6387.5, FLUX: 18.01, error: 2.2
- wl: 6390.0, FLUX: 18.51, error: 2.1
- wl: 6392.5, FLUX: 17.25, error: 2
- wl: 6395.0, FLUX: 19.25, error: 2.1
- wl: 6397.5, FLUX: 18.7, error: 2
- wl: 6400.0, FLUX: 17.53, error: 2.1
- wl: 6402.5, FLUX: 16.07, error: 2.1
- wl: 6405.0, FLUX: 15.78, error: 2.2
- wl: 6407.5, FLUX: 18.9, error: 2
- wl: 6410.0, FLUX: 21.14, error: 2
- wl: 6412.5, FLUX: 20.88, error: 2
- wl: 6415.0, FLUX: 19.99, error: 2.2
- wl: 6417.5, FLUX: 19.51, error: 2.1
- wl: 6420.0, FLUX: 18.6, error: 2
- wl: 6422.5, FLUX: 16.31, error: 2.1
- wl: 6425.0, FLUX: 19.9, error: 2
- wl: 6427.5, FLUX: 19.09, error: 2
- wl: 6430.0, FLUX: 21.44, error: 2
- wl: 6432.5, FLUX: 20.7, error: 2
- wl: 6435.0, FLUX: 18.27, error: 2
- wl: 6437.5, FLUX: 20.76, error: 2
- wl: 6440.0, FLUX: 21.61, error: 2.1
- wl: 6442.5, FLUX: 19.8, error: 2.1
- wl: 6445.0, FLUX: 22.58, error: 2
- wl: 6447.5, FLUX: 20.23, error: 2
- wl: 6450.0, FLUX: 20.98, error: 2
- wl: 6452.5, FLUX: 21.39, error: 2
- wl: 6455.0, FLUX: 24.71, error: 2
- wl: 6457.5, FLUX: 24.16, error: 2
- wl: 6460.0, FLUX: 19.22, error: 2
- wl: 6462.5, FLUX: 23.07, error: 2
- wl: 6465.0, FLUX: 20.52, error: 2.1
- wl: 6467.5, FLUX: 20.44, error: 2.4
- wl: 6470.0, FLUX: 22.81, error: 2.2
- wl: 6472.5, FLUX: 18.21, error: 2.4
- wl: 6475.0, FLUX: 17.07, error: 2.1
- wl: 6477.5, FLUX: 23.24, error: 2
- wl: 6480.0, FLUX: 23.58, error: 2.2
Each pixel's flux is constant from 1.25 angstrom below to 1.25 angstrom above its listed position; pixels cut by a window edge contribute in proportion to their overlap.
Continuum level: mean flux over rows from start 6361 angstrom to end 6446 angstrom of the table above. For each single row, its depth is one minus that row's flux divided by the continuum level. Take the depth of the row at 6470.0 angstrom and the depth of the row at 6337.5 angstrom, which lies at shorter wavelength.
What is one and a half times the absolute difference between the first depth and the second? 0.19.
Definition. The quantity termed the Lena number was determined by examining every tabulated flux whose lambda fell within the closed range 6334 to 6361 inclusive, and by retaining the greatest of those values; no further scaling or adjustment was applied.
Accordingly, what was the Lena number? 24.94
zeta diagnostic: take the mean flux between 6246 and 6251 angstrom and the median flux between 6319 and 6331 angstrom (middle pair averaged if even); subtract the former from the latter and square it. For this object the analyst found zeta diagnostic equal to 0.0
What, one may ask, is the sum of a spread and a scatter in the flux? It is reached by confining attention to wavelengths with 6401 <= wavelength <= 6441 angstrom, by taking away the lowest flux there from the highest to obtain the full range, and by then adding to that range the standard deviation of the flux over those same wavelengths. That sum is 7.7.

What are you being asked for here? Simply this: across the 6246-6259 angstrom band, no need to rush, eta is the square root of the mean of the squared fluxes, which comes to 19.5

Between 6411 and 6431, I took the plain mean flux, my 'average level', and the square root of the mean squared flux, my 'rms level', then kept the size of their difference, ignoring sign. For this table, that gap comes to 0.06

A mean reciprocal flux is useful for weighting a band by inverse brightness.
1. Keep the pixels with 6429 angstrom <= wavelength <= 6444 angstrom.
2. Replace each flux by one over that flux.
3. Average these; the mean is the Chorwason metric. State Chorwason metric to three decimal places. 0.049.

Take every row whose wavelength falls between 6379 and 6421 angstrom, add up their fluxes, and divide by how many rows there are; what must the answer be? 18.9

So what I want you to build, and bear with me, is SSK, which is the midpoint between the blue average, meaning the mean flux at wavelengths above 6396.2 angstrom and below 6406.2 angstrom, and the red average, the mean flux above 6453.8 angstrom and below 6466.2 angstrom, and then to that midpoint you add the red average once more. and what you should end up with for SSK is 42.0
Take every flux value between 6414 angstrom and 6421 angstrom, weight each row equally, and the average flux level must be 19.4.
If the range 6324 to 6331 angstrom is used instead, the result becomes 19.1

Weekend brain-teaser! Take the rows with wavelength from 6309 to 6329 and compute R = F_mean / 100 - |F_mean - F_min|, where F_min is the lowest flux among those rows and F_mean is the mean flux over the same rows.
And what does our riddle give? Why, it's -1.4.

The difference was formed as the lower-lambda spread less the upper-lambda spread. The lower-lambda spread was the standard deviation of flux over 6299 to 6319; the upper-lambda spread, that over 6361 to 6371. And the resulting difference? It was 1.4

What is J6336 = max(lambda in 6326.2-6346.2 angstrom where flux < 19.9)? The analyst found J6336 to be 6340.0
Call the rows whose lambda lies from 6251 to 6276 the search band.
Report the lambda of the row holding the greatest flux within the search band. 6272.5 angstrom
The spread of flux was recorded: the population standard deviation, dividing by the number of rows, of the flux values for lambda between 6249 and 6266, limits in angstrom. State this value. 1.95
